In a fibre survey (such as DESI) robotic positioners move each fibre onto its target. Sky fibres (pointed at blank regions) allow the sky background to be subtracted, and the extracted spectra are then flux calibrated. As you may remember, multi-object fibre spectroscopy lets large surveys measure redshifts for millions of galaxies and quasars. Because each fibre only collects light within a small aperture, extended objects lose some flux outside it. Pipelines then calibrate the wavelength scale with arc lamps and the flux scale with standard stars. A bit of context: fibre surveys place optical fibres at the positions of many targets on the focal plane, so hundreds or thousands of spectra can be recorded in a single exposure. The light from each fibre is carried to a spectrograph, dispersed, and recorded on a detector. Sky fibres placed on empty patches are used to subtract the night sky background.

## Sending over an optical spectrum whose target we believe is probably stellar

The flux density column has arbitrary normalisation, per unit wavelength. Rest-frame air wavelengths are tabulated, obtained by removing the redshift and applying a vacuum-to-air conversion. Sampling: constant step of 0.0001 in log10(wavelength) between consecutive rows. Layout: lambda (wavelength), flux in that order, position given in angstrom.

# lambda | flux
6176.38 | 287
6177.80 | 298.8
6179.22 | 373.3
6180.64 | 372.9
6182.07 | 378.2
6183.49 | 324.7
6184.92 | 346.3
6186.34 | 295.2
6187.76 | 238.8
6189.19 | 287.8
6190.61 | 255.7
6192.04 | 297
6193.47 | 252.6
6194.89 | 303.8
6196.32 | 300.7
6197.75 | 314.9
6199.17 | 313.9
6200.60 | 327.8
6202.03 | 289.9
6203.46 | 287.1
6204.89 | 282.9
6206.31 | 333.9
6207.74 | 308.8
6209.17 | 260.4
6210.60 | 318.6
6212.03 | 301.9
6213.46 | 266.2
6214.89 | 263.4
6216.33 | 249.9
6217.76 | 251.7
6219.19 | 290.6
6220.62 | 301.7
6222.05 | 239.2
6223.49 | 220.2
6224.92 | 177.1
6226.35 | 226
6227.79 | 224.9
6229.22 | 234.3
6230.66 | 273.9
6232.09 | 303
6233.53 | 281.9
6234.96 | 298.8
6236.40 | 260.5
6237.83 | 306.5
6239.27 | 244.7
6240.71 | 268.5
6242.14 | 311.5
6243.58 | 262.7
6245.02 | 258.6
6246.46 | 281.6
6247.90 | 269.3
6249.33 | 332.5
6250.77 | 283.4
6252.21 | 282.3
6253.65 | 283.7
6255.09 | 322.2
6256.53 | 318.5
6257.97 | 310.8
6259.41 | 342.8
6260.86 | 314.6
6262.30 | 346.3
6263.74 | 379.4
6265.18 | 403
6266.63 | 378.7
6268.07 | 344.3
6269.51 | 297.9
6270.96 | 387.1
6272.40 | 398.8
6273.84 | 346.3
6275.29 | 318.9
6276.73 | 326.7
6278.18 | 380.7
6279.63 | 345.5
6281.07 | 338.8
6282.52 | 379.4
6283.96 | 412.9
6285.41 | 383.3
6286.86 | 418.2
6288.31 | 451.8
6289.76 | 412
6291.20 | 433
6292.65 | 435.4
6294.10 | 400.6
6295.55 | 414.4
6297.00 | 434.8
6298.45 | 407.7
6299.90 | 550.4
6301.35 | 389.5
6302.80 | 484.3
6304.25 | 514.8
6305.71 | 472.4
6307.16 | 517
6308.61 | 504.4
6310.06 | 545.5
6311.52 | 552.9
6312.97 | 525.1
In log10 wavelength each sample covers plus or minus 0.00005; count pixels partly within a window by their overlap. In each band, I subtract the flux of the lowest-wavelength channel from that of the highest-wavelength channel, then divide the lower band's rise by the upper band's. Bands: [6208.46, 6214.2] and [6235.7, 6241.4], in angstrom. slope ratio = 1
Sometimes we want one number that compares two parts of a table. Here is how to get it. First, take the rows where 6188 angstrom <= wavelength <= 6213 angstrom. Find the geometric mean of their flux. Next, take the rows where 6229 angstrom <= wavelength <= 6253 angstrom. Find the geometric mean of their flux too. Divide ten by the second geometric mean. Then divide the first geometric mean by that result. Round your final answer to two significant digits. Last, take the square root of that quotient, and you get 91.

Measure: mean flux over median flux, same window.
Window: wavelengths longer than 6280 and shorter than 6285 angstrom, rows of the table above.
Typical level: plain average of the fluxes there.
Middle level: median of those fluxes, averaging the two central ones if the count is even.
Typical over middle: 0.99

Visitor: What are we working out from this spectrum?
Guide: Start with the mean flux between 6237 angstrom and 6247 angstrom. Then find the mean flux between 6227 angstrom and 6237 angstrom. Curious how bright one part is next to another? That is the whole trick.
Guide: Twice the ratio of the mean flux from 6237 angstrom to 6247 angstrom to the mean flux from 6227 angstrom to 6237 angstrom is 2.1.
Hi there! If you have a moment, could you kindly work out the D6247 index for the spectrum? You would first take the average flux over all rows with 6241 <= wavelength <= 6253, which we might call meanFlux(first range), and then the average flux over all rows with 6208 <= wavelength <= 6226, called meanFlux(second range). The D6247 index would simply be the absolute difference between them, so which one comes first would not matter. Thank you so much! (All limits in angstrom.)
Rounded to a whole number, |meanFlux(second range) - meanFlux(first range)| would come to 23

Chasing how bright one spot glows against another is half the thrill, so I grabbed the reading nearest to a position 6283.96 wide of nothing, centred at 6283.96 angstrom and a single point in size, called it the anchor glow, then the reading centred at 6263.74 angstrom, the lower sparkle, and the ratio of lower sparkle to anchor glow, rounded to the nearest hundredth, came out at 0.92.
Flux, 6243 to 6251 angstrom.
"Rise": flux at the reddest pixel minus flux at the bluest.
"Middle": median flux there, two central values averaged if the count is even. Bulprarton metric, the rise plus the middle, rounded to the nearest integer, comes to 296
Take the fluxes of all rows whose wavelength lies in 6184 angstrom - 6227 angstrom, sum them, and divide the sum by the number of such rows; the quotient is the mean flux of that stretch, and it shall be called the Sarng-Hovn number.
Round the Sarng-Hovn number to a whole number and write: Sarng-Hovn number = 280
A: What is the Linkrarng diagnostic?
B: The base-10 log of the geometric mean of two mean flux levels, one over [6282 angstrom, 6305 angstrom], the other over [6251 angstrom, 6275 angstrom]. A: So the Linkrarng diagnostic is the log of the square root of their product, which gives 2.58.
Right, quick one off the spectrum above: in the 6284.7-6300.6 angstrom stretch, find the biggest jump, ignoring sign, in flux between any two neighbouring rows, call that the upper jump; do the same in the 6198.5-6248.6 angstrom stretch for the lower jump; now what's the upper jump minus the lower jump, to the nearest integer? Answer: 80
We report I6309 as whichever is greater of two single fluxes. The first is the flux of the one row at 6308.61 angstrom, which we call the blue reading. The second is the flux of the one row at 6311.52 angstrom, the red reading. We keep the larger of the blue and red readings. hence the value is 553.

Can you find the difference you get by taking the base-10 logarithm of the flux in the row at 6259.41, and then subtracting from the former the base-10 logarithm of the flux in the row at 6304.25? -0.18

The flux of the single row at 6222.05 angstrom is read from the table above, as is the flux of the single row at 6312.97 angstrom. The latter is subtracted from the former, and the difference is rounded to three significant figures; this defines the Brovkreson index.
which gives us -286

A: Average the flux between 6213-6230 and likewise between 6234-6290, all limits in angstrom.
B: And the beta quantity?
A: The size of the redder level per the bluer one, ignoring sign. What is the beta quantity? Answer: 1.36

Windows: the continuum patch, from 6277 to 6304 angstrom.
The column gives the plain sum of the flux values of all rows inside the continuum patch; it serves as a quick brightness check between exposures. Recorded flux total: 7473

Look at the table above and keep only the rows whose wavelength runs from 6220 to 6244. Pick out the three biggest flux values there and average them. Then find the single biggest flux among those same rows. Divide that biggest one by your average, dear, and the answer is 1.01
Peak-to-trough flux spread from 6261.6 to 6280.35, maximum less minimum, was 105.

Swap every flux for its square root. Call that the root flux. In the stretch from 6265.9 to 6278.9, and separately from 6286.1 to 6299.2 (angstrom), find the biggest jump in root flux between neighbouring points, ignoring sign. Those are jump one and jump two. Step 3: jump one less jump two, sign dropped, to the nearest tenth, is 1.5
